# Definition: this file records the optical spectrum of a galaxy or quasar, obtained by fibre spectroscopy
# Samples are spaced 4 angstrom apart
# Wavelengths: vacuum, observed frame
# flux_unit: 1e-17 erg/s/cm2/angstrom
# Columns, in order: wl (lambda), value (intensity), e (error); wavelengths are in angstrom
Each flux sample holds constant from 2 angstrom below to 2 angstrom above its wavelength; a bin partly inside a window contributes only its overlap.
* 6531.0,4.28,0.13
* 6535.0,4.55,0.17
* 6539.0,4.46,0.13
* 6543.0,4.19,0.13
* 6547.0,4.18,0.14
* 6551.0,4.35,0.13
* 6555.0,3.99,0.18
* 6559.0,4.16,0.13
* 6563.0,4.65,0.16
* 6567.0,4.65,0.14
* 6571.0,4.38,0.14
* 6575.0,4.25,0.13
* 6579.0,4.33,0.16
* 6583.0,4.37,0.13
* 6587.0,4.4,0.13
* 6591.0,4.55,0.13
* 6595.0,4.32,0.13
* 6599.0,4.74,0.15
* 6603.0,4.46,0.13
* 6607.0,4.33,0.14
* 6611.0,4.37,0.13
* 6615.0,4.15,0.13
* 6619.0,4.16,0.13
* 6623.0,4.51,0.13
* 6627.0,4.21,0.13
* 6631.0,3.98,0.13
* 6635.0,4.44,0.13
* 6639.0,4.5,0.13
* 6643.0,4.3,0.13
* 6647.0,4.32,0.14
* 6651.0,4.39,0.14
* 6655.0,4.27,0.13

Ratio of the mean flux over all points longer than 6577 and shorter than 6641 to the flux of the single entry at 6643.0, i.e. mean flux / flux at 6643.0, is 1.01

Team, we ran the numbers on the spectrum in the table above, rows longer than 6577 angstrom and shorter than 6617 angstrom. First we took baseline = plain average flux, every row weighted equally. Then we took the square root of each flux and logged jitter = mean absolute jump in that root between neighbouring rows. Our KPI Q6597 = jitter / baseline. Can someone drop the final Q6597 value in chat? 0.0092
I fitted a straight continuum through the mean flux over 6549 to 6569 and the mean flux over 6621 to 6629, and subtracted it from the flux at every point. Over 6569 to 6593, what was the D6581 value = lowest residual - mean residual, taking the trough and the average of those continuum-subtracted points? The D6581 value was -0.130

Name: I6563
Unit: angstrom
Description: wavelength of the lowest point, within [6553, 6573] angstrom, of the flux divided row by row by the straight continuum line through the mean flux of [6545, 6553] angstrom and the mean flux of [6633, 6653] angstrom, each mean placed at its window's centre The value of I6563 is 6555.0 angstrom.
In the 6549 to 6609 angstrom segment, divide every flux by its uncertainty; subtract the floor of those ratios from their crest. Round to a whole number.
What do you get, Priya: 13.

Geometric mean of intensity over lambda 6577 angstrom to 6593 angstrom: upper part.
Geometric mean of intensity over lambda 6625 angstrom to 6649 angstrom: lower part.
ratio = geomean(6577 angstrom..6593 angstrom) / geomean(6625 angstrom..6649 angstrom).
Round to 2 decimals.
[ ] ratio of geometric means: 1.03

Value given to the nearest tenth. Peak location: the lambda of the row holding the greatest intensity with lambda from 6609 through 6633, 6623.0 angstrom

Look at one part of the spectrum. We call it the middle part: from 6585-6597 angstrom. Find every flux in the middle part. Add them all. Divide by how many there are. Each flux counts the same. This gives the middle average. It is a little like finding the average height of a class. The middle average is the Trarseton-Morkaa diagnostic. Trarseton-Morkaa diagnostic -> 4.42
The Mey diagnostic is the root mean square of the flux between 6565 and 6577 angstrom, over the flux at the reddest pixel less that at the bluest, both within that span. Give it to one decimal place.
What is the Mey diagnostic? -11.1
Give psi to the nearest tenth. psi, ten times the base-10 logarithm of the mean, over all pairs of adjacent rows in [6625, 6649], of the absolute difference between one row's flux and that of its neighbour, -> -7.1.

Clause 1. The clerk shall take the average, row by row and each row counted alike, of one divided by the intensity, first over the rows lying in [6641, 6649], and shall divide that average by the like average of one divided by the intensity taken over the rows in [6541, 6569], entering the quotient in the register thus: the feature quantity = 1.00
